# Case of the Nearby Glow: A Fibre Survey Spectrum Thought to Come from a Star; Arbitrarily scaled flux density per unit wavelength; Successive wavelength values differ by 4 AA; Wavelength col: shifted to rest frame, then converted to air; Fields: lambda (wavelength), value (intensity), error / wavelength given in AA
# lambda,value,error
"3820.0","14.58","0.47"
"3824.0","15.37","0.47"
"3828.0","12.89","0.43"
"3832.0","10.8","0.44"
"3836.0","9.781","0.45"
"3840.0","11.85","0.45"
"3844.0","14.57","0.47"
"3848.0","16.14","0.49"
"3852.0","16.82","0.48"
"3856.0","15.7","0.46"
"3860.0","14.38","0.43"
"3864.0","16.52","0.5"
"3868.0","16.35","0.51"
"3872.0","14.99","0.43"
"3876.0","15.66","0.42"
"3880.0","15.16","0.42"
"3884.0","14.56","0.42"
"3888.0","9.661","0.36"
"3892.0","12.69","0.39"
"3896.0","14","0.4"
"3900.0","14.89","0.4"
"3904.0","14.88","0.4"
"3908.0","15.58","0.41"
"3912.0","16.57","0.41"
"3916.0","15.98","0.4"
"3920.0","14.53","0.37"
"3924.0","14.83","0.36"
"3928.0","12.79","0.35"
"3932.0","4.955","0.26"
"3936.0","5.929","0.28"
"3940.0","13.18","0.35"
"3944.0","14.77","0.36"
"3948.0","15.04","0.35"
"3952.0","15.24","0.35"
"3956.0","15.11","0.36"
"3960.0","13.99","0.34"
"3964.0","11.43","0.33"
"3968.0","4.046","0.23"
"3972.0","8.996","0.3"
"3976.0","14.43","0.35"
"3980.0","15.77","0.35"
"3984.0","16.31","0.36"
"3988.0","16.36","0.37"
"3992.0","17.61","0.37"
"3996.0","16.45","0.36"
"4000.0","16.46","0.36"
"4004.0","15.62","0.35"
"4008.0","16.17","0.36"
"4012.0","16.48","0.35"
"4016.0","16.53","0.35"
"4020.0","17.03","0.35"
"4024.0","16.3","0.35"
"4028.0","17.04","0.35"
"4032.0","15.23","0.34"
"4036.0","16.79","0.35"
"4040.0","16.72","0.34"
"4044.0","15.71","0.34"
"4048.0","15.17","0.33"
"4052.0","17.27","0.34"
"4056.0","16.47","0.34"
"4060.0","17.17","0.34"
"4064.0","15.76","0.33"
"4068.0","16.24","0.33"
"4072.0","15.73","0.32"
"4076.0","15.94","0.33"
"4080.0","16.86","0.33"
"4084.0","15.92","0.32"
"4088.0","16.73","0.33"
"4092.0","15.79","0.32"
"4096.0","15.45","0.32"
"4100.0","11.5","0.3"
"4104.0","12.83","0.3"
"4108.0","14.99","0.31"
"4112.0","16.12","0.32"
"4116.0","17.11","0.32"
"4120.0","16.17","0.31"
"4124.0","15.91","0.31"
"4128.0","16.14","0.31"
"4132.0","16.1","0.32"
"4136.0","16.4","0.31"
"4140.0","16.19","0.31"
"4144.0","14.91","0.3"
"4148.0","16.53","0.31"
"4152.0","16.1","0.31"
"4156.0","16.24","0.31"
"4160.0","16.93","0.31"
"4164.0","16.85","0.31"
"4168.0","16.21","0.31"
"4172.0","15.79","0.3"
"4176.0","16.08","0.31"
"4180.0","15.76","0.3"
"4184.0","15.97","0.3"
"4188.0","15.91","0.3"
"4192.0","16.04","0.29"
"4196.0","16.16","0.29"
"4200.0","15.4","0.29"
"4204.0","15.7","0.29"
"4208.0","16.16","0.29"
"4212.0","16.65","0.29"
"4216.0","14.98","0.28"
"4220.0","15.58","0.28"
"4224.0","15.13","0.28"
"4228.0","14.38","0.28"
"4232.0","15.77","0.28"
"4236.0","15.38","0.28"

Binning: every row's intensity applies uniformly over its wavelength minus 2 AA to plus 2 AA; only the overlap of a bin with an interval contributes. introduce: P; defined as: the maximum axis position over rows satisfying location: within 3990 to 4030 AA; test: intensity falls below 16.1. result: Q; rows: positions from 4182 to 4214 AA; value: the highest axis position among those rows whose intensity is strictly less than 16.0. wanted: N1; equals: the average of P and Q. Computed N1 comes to 4104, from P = 4004.0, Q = 4204.0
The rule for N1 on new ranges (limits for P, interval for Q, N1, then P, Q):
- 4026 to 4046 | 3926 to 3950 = 3996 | 4044.0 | 3948.0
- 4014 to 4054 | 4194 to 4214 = 4126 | 4048.0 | 4204.0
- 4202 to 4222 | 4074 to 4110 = 4164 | 4220.0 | 4108.0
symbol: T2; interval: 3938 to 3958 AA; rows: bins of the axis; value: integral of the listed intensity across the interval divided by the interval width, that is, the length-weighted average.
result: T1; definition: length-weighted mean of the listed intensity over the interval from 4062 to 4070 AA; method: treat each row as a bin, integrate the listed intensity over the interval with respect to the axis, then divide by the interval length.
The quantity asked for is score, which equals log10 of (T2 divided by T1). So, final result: -0.038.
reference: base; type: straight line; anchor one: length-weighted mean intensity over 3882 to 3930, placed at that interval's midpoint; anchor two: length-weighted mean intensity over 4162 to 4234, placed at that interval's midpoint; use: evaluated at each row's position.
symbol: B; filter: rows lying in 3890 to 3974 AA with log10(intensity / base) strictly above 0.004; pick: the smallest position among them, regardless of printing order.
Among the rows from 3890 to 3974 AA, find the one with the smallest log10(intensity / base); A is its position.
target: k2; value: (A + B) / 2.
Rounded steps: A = 3968.0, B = 3900.0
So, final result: 3934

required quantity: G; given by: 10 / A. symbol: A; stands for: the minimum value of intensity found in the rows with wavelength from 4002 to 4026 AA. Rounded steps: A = 15.62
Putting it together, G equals 0.6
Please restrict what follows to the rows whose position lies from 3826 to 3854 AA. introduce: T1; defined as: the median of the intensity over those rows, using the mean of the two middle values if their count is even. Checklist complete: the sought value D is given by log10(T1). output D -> 1.11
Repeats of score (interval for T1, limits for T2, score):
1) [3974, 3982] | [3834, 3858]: -0.028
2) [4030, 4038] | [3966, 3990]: -0.102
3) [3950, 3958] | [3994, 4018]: 0.031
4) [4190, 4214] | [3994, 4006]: 0.004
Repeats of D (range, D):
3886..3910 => 1.16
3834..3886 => 1.18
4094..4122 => 1.19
